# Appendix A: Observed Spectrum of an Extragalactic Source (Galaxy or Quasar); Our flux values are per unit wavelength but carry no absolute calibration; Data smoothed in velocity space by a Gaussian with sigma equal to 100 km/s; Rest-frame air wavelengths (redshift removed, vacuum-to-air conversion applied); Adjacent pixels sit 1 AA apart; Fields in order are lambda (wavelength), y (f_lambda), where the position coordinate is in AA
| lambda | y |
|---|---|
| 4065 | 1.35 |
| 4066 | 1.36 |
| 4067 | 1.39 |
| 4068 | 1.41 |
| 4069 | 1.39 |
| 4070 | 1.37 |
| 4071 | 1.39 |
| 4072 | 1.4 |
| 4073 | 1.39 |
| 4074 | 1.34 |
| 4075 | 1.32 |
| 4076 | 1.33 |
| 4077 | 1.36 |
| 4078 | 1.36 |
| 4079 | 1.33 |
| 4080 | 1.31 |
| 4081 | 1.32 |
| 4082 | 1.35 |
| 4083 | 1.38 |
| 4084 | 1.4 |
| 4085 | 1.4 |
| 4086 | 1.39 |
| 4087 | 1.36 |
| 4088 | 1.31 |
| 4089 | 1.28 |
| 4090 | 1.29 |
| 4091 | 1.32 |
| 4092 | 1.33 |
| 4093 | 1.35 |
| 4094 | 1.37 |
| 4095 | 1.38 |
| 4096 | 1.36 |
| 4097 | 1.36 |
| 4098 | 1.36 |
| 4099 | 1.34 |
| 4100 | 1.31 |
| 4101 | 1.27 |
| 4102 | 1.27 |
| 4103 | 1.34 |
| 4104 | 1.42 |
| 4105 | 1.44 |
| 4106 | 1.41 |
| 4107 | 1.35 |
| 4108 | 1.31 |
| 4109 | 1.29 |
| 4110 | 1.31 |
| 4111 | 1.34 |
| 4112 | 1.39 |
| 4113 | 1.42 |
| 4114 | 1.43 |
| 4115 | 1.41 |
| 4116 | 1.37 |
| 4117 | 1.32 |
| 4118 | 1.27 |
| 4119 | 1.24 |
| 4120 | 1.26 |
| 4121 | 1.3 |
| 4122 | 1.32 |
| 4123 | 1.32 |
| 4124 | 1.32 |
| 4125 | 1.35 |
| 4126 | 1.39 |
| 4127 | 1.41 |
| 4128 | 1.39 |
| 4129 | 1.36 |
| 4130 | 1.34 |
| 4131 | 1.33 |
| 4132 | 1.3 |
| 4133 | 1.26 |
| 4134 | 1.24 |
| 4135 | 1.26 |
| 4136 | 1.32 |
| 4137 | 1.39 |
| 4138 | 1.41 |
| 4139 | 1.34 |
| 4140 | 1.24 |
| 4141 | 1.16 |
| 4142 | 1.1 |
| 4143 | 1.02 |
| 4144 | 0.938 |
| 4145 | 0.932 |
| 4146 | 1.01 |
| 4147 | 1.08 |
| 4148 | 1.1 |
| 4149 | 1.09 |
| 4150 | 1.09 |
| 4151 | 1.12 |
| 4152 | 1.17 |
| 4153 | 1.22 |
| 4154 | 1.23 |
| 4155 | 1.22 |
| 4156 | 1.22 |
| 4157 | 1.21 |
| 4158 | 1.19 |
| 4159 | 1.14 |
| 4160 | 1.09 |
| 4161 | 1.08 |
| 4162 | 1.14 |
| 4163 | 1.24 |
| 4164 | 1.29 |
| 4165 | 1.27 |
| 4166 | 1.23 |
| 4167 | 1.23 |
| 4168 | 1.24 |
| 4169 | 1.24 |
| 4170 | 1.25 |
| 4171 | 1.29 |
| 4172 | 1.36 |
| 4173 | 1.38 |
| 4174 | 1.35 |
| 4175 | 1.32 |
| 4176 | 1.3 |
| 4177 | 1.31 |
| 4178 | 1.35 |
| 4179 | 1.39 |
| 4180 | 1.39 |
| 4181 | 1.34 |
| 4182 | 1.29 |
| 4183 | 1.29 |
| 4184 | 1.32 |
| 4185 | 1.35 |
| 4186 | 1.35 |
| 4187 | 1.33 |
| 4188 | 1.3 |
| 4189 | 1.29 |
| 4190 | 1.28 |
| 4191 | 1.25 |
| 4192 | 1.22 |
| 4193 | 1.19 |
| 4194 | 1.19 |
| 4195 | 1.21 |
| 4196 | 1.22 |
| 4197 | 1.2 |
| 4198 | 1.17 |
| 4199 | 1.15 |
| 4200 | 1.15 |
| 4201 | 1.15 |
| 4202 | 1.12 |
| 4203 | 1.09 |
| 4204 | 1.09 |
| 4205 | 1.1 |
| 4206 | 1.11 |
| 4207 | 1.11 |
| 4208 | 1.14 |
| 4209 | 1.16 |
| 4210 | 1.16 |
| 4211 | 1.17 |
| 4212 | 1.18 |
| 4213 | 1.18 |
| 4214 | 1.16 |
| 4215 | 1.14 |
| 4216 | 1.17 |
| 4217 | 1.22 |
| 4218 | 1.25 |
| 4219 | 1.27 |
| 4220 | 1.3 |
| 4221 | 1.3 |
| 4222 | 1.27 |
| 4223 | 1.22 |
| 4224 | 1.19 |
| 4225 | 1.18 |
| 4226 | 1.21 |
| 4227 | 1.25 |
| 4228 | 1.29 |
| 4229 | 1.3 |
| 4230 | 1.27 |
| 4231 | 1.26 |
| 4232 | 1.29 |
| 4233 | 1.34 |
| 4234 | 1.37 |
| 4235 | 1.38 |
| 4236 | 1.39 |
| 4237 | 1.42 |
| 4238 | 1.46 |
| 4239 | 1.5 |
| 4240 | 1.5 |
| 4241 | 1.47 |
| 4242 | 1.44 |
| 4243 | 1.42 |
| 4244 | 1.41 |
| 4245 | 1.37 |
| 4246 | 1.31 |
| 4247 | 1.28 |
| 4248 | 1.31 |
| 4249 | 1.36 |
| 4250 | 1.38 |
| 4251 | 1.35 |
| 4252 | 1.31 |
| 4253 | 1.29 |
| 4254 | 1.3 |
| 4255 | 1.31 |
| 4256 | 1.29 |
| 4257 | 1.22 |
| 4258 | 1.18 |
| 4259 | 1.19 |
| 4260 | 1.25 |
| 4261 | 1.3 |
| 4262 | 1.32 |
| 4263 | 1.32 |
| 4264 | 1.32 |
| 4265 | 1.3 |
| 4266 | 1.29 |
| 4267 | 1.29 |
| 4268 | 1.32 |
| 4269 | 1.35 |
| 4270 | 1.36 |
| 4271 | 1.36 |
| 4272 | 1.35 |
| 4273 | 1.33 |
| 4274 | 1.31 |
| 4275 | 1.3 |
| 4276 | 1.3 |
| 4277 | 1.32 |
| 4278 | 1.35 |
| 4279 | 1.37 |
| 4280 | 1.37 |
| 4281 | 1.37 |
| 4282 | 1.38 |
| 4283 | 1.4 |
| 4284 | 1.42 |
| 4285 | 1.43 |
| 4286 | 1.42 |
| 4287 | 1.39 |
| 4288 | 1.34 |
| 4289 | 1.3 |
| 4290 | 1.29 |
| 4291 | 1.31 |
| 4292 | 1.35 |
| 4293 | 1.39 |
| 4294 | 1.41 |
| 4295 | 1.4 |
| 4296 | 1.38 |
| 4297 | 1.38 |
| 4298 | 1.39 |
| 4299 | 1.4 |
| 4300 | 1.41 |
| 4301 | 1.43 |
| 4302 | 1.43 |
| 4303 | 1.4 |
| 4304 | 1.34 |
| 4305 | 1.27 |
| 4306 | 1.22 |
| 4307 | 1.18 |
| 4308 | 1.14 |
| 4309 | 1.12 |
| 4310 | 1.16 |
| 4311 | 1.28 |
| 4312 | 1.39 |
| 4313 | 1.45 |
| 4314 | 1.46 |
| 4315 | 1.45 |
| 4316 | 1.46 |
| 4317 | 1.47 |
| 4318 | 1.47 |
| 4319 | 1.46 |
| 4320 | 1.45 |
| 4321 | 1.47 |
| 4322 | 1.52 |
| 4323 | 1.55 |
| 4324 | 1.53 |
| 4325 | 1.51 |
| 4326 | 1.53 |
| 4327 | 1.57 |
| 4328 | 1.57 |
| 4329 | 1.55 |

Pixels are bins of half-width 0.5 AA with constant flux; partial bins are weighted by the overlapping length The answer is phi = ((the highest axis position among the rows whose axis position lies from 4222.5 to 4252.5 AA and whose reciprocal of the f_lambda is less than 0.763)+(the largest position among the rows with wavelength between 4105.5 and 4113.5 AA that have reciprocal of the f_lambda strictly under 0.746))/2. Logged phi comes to 4182.0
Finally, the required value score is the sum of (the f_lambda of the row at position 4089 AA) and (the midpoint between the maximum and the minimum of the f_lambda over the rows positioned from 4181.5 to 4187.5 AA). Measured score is 2.60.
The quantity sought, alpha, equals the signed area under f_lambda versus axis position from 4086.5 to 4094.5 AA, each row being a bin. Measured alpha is 10.6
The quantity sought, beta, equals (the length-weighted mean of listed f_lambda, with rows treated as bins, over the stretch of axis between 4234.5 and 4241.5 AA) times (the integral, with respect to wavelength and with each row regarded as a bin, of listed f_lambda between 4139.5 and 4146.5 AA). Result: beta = 10.7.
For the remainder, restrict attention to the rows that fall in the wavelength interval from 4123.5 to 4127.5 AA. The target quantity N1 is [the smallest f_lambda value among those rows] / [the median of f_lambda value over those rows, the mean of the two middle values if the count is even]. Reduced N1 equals 0.964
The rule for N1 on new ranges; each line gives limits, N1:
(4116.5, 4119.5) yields 0.976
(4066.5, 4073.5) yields 0.986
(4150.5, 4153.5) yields 0.957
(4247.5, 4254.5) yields 0.985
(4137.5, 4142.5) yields 0.887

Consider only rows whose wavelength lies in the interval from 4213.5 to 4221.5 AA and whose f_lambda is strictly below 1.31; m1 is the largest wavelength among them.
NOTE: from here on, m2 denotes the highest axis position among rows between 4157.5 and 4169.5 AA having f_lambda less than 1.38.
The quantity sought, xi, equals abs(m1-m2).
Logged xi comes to 52 AA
